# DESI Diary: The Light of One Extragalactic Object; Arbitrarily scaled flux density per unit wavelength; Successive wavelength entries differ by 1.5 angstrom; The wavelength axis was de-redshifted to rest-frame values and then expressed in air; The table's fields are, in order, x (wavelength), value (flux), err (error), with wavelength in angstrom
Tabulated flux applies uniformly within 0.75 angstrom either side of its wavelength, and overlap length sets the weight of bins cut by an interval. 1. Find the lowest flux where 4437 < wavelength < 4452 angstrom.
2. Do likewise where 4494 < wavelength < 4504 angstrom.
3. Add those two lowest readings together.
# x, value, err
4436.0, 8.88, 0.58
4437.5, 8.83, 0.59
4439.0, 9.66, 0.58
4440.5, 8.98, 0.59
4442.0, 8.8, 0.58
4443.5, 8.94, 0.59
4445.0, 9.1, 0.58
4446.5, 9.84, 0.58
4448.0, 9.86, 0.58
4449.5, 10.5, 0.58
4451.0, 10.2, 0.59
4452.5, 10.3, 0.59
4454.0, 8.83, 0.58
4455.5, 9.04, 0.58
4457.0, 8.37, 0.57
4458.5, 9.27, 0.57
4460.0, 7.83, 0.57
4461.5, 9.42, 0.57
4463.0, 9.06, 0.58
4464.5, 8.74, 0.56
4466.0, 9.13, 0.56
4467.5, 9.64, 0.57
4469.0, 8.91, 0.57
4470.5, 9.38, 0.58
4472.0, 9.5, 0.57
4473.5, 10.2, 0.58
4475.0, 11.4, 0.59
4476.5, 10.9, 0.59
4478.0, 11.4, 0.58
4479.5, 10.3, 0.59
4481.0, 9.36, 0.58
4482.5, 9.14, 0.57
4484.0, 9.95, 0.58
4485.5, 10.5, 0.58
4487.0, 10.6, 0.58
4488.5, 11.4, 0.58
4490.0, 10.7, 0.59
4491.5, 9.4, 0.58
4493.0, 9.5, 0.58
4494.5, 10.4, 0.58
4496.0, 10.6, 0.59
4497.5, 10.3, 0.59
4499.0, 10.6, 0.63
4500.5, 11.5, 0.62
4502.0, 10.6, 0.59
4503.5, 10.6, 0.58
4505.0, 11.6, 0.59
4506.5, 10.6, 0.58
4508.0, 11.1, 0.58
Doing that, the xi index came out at 19.1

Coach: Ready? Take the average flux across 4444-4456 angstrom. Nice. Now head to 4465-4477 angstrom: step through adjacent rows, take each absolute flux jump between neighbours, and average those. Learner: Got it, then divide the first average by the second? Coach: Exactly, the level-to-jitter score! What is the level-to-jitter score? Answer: 16.1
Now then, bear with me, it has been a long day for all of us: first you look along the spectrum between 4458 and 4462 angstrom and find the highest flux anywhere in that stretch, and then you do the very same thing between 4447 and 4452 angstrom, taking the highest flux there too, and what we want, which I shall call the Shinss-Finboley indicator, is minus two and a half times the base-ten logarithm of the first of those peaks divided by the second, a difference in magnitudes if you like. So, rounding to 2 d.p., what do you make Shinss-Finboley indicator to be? 0.12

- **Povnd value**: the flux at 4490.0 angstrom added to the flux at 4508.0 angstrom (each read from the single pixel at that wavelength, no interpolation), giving 21.8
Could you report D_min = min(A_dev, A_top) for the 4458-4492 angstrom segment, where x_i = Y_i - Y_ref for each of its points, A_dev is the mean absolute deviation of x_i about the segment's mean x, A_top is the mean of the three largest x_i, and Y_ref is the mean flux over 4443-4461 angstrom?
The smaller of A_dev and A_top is 0.8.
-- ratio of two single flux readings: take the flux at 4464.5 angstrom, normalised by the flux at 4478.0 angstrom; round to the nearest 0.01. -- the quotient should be 0.77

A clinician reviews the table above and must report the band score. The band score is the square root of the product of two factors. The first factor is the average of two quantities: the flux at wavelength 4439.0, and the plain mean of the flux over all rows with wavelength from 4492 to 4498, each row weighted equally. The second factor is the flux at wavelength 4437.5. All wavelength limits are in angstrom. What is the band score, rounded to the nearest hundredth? 9.36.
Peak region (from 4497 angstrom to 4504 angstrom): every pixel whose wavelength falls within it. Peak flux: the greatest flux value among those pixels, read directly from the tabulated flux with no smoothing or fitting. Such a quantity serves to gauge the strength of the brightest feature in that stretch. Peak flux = 11.5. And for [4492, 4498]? 10.6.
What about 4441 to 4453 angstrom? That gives 10.5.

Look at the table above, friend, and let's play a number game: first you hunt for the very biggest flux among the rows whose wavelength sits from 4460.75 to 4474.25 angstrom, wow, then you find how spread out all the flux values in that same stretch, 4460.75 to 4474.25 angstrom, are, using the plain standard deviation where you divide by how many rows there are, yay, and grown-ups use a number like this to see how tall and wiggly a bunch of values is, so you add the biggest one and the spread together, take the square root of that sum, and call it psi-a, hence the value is 3.26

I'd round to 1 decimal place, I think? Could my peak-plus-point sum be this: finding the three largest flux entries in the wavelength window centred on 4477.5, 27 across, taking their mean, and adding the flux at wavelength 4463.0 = 20.5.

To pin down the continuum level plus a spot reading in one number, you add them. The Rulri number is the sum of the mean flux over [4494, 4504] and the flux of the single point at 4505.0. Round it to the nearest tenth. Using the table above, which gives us 22.3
